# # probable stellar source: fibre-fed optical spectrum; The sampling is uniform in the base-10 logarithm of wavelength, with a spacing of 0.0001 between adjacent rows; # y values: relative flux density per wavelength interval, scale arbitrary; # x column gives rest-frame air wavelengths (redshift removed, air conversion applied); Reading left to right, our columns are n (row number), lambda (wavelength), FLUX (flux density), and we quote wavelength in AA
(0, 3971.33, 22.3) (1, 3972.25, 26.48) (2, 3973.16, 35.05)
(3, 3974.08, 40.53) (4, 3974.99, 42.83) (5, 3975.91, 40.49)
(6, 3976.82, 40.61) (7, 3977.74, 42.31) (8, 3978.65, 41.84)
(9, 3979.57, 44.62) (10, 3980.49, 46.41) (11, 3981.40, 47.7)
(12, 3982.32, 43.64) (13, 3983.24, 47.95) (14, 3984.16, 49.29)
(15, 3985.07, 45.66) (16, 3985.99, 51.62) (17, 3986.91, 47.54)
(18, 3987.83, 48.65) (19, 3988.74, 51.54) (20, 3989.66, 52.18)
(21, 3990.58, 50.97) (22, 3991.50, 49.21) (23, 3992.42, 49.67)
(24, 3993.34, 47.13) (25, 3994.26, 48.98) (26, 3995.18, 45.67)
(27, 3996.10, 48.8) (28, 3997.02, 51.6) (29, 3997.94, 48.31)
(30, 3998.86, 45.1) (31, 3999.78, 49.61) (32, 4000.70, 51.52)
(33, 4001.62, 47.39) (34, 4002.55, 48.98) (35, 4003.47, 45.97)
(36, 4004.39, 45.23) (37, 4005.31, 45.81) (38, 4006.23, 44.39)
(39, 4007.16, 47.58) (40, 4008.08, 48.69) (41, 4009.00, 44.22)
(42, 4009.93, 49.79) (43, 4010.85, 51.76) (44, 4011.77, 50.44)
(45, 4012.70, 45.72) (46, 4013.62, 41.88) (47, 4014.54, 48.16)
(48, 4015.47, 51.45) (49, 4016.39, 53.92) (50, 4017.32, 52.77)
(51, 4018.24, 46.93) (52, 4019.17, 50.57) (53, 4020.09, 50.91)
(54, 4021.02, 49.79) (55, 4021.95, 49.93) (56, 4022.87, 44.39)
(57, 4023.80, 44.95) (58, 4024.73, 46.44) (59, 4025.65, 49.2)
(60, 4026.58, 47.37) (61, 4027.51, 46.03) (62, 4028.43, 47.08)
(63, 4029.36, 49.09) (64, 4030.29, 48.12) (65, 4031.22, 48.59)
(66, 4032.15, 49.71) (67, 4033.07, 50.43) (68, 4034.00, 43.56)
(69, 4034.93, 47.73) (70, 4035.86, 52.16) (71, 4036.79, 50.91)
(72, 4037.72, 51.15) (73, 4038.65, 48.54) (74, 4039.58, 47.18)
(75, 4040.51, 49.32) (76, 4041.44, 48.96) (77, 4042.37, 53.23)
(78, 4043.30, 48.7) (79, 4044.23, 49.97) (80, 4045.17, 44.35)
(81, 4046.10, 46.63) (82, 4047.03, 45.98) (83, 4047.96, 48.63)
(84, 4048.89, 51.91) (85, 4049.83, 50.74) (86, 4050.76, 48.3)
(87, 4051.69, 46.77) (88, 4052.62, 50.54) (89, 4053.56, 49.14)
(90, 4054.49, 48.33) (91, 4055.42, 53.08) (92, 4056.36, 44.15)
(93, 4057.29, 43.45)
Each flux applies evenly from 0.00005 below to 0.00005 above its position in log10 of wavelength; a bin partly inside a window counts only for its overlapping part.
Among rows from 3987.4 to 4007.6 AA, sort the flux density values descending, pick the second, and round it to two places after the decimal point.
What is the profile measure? 51.60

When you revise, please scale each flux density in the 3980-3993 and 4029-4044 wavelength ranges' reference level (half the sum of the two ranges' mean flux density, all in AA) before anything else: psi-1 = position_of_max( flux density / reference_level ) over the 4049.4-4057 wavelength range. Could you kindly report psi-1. 4055.42 AA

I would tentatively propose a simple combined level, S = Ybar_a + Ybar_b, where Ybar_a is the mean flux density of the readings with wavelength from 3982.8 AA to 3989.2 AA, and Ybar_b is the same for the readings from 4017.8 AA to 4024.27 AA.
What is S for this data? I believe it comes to 97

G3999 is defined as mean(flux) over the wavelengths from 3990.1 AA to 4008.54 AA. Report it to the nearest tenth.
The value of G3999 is 48.0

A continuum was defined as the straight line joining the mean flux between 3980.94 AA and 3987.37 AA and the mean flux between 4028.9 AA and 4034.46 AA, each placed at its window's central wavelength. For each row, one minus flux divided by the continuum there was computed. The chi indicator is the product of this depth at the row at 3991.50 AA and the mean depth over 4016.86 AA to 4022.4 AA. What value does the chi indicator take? 0.0013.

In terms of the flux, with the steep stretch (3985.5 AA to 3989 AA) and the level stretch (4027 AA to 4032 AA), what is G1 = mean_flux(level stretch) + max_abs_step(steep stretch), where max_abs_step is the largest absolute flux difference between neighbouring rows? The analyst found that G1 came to 51.9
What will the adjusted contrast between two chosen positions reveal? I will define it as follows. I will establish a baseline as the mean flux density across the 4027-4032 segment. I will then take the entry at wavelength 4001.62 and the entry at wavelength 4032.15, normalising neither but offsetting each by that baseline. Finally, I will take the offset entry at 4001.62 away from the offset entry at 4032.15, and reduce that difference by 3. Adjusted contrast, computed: -0.7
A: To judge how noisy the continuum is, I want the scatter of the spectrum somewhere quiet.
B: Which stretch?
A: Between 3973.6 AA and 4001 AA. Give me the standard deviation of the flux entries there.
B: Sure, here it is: 3.6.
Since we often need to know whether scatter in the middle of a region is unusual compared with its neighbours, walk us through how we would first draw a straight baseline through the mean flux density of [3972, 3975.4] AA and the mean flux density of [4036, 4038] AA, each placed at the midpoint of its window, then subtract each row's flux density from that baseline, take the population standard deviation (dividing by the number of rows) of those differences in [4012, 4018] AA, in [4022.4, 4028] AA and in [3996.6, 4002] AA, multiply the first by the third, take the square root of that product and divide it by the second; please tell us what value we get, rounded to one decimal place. 2.2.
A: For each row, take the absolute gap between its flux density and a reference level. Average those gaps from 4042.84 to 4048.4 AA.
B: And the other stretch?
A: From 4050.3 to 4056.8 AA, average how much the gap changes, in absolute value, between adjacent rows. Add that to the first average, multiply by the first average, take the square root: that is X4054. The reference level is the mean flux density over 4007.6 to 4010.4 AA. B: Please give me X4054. 2.49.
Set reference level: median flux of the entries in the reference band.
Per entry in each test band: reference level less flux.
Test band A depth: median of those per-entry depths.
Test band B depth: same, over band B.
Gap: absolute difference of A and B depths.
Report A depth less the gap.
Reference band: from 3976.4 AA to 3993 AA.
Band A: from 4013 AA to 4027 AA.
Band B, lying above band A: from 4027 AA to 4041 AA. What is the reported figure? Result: -2.0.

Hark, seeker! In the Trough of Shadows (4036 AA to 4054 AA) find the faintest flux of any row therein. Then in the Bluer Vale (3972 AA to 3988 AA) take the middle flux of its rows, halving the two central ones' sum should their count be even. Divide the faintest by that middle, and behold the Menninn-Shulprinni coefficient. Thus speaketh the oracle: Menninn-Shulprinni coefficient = 1.00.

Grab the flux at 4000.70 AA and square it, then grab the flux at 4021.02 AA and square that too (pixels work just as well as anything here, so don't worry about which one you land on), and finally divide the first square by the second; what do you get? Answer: 1.07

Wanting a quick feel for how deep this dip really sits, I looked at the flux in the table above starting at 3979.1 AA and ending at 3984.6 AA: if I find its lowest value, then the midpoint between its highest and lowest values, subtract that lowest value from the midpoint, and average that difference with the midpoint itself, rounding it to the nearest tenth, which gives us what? 24.6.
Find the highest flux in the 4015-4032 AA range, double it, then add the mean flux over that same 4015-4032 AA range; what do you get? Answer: 157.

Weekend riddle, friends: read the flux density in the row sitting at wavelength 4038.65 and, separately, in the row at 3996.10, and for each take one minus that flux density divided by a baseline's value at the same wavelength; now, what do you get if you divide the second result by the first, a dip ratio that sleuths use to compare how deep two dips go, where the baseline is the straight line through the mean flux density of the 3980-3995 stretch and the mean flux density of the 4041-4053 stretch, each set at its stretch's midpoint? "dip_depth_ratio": -1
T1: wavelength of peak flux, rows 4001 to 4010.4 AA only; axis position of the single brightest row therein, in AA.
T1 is 4009.93 AA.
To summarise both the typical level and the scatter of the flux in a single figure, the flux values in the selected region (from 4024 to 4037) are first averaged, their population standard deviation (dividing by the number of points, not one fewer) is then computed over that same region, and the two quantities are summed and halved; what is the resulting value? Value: 25.2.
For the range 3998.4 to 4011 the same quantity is 25.0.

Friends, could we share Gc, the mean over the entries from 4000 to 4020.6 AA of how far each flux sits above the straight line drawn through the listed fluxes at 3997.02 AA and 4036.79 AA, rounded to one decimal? -3.0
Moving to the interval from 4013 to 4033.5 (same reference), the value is -2.6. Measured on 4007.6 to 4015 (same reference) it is -3.8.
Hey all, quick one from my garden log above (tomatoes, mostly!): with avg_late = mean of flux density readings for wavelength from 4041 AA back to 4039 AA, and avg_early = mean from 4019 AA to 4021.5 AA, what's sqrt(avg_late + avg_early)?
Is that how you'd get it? 9.93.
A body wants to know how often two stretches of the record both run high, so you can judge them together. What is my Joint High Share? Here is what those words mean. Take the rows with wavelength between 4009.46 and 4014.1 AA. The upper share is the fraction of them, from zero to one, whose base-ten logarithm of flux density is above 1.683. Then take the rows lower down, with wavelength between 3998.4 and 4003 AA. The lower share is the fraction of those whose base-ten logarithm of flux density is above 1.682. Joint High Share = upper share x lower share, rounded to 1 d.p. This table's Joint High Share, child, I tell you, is 0.4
